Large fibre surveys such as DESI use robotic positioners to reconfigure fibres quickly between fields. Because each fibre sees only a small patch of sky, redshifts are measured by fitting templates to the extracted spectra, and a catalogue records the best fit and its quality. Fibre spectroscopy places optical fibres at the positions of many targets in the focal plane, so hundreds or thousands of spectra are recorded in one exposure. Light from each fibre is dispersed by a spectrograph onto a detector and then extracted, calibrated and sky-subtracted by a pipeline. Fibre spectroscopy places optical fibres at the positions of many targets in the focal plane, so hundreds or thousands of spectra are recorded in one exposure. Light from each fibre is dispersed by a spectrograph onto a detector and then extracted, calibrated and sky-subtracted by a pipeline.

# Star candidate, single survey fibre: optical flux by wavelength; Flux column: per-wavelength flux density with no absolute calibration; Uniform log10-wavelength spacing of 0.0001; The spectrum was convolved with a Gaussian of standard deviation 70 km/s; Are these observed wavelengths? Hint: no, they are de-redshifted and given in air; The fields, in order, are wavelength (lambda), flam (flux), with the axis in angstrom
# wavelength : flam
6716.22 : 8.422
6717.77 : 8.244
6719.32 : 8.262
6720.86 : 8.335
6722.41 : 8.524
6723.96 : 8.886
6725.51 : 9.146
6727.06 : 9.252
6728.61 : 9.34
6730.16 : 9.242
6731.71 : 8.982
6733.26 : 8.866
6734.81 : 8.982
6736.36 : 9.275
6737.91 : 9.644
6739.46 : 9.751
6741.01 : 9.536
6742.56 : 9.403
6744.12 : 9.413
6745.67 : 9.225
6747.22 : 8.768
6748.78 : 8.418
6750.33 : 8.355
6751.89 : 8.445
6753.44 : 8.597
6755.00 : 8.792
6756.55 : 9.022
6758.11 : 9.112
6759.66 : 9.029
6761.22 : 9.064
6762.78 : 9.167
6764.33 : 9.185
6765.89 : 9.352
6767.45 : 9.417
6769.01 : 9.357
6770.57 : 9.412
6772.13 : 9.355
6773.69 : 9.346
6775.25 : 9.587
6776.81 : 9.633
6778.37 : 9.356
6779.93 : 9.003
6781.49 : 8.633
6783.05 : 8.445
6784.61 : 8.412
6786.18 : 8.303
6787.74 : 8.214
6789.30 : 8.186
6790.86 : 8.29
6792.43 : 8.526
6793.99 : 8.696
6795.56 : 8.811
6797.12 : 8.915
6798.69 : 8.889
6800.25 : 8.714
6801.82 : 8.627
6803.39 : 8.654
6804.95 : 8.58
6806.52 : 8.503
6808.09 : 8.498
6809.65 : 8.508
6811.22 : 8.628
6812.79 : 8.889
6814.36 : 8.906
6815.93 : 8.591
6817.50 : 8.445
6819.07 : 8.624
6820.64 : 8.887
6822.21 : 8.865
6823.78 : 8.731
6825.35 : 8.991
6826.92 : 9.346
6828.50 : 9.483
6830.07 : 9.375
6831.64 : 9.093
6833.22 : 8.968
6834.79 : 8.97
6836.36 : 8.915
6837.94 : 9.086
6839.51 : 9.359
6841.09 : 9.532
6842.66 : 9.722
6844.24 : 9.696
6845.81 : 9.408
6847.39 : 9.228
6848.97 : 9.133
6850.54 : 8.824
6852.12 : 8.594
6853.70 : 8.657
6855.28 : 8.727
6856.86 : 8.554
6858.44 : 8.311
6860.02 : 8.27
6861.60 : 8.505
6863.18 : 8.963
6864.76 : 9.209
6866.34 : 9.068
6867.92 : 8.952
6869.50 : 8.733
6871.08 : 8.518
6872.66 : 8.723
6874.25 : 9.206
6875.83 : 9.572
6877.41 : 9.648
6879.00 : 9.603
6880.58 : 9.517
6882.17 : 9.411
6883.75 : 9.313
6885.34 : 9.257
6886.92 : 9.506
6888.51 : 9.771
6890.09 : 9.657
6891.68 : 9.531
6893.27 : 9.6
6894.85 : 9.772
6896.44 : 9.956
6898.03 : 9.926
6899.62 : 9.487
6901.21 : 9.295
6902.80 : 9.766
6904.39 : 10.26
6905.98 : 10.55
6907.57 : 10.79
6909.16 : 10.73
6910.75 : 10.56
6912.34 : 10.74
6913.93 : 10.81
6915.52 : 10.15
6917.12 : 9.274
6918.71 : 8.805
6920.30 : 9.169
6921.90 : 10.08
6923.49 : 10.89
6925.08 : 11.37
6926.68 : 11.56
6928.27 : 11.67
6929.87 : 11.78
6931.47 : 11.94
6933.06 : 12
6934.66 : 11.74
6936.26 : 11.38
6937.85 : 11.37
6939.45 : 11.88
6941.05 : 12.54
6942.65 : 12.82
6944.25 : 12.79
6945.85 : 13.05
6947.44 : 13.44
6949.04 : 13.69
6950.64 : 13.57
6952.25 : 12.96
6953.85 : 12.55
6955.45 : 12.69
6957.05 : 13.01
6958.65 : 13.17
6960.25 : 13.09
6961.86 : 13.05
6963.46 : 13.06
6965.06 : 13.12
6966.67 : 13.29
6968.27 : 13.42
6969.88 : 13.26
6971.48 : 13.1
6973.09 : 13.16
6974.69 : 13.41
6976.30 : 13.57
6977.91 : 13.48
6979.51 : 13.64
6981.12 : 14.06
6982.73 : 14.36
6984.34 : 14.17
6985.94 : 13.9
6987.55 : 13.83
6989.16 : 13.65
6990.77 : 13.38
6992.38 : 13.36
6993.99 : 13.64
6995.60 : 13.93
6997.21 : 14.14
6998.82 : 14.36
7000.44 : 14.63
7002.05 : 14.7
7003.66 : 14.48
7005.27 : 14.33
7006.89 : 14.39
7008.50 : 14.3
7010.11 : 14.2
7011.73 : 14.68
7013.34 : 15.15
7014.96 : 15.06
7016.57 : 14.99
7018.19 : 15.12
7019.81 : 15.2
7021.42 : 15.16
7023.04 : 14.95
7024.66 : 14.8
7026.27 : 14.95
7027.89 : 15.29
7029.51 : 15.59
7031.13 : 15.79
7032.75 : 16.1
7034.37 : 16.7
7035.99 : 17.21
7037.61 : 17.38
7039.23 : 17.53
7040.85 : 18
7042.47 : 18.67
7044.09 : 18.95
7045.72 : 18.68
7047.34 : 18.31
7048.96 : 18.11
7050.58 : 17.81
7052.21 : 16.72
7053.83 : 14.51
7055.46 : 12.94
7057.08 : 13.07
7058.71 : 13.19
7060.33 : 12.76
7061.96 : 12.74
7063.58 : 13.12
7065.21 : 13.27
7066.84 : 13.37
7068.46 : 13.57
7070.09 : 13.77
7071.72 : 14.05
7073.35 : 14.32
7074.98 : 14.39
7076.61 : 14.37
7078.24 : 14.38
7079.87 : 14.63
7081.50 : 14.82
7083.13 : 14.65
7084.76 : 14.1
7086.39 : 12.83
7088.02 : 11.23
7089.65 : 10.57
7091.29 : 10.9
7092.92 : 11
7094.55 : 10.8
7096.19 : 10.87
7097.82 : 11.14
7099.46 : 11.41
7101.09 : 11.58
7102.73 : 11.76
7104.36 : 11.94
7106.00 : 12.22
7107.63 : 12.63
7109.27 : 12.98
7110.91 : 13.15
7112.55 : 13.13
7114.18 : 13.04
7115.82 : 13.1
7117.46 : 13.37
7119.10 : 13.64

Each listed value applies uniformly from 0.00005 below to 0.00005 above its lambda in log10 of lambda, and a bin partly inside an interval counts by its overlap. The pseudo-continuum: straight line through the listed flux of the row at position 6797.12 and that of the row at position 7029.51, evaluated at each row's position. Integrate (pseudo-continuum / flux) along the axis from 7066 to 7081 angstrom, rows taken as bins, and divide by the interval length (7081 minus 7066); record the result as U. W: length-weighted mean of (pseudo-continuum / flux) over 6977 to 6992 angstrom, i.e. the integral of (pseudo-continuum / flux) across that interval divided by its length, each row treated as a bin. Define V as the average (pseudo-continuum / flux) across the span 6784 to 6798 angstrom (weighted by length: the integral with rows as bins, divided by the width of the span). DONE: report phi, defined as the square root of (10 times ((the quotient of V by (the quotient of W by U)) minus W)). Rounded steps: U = 1.20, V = 1.03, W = 1.04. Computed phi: 1.2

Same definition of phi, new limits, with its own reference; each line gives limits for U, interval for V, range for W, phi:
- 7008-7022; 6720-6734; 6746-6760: 0.5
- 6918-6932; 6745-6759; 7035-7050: 1.7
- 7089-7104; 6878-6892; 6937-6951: 2.8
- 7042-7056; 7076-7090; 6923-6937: 0.3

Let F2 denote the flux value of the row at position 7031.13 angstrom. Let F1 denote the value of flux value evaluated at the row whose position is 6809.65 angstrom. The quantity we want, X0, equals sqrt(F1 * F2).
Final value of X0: 11.6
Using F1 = 8.508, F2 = 15.79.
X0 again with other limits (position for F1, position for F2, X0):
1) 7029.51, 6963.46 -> 14.3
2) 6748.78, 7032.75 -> 11.6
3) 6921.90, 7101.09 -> 10.8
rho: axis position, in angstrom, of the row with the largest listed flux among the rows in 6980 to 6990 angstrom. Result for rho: 6982.73 angstrom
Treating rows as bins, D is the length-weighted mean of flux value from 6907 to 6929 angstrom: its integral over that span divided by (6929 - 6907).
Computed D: 10.5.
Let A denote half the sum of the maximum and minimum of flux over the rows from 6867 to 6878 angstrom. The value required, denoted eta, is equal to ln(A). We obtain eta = 2.2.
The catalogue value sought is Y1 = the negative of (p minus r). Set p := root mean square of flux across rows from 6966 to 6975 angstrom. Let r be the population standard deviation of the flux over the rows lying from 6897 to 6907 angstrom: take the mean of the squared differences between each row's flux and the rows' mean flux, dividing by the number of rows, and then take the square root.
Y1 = -13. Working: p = 13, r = 0.43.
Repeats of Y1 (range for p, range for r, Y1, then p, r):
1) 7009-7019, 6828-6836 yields -15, 15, 0.21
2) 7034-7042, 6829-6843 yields -17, 17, 0.27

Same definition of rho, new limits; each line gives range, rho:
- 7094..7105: 7104.36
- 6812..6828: 6826.92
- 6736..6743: 6739.46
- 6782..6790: 6783.05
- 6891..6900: 6896.44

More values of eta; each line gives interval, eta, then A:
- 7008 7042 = 2.8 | 16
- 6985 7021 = 2.7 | 14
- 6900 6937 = 2.3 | 10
